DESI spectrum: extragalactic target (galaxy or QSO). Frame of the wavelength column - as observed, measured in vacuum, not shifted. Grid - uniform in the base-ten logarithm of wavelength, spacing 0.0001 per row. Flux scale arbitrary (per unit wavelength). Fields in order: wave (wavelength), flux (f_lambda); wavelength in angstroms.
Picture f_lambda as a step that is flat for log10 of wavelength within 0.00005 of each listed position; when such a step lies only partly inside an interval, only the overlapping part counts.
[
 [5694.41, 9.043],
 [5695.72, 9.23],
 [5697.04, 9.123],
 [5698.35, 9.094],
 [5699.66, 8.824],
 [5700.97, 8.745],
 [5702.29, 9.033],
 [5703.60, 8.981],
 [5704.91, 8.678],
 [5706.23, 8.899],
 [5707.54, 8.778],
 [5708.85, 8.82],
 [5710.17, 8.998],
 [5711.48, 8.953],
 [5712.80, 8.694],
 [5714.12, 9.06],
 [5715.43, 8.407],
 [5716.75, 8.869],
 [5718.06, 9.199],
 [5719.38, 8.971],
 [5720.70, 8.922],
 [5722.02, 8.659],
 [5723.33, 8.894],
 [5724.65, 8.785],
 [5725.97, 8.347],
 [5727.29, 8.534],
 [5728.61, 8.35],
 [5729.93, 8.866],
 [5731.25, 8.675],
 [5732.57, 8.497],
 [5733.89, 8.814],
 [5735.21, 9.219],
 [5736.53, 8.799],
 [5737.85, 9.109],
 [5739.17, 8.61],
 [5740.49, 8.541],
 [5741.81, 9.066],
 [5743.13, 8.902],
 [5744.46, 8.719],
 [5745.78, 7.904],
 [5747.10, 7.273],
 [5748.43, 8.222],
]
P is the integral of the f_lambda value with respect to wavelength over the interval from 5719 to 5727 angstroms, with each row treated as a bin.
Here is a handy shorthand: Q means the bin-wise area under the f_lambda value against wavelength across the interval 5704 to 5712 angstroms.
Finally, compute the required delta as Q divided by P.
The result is 1.01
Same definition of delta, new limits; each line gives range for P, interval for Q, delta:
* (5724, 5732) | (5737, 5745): 1.03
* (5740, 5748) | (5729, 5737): 1.05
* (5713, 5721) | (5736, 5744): 0.99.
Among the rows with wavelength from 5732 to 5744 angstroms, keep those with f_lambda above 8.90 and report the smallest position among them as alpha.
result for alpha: 5735.21 angstroms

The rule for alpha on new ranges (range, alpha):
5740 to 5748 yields 5741.81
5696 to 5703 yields 5697.04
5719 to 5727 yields 5719.38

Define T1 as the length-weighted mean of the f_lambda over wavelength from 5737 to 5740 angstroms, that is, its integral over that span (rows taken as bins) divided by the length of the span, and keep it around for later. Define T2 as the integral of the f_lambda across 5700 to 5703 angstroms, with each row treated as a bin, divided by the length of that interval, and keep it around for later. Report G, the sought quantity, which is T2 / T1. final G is 1.00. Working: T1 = 8.85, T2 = 8.88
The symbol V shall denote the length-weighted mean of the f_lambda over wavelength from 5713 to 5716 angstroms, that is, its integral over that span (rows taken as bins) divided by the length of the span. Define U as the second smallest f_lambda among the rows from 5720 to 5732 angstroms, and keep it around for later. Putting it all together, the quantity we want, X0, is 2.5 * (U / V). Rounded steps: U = 8.35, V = 8.74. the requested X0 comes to 2.39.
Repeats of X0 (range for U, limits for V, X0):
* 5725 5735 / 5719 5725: 2.36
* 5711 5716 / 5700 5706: 2.45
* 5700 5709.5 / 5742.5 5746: 2.55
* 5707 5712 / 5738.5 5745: 2.51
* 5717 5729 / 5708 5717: 2.37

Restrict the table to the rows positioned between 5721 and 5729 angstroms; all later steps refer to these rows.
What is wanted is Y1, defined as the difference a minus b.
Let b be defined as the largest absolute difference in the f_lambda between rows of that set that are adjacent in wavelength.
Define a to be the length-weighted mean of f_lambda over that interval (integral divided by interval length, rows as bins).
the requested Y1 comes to 8.18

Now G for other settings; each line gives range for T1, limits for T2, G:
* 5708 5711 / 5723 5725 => 0.99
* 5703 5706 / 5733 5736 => 1.02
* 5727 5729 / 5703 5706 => 1.05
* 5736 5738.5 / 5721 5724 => 0.98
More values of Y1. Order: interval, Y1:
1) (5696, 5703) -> 8.68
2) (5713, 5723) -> 8.21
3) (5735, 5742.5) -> 8.36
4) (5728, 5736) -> 8.22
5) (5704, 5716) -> 8.16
